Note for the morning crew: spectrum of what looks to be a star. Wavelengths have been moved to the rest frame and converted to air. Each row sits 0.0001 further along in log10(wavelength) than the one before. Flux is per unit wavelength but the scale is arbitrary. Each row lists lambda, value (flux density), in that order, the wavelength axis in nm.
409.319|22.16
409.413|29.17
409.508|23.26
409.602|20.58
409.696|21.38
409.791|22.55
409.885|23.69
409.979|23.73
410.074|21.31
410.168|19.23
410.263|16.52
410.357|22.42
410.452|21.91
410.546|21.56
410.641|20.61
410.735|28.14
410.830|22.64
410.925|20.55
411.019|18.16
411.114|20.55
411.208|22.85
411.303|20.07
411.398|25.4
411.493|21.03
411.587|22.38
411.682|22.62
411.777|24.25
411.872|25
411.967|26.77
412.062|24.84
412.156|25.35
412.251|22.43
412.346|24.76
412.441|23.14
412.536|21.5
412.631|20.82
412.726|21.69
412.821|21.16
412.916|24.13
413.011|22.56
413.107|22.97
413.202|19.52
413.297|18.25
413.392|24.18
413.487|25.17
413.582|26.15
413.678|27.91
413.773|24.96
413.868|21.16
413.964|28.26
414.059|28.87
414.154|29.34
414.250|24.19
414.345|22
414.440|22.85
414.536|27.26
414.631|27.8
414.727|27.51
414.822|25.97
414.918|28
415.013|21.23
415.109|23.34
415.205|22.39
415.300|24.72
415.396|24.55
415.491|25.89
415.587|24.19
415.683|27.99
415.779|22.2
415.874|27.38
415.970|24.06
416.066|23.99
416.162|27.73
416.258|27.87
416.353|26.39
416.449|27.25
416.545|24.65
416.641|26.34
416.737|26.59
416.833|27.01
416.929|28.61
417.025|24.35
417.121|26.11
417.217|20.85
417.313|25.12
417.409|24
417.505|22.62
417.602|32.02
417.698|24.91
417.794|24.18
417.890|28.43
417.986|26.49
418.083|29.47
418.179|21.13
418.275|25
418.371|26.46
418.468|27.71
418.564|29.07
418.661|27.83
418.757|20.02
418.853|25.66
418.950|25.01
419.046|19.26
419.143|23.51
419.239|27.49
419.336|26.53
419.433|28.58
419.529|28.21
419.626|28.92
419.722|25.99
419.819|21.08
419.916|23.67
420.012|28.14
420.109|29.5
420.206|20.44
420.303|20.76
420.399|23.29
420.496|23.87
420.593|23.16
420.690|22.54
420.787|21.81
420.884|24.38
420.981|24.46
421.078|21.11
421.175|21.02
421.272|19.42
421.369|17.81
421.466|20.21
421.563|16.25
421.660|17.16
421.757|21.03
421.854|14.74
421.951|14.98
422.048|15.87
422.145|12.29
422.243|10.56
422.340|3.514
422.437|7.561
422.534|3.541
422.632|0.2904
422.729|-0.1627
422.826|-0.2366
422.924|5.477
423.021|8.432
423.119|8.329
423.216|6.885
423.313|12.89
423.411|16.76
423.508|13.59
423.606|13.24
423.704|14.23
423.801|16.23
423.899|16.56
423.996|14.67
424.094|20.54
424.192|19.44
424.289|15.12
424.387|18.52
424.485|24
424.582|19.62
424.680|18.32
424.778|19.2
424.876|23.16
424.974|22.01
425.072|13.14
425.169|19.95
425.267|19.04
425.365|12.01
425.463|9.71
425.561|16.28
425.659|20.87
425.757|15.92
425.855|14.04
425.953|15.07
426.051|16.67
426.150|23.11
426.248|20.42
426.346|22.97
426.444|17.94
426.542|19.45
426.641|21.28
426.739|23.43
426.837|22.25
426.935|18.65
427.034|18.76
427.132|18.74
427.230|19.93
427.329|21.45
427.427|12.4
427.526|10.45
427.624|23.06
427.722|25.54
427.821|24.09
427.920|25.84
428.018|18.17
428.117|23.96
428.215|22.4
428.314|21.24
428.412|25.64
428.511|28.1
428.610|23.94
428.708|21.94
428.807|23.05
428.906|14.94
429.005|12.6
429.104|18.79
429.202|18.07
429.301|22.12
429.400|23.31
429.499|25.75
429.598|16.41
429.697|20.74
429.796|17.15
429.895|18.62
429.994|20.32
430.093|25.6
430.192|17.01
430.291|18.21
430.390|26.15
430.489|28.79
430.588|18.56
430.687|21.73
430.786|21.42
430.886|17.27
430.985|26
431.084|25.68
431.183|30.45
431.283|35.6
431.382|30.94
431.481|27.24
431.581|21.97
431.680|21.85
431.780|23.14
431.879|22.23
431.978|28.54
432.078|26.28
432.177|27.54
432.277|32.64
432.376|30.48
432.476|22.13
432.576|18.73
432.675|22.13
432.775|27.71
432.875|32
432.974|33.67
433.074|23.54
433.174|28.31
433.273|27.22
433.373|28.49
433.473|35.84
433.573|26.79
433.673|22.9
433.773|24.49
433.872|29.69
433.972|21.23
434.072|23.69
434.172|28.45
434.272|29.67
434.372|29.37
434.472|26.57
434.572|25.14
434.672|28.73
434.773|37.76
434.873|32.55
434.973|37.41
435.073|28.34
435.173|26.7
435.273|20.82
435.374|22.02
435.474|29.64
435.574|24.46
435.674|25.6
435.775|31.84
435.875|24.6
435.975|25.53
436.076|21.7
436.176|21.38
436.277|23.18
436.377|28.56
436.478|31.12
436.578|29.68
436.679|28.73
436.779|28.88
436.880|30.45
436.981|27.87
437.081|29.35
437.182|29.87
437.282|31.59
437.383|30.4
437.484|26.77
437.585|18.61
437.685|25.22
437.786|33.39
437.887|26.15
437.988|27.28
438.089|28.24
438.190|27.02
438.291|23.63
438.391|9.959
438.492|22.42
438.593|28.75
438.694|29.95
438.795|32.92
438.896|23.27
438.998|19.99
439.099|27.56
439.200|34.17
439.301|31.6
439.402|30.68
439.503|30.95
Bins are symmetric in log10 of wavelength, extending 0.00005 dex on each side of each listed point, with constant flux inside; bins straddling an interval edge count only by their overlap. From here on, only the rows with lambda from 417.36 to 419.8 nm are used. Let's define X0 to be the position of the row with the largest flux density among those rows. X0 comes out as 417.602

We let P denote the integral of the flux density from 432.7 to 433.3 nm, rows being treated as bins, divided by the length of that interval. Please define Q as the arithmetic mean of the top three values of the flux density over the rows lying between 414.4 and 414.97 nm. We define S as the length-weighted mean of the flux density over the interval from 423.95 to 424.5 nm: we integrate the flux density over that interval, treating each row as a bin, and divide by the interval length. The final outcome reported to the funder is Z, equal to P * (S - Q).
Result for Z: -268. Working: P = 29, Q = 27.8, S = 18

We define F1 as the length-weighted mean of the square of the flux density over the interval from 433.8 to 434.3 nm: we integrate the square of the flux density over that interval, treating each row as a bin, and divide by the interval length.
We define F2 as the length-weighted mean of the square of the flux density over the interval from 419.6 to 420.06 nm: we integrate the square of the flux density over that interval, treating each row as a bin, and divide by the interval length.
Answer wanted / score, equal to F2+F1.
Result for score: 1359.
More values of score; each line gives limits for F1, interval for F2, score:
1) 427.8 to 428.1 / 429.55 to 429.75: 875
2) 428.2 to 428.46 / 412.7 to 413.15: 1049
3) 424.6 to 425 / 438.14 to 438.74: 1025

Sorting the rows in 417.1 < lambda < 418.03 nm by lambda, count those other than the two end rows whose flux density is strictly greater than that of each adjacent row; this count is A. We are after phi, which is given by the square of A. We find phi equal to 9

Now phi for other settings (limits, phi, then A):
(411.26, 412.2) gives 4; 2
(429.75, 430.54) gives 1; 1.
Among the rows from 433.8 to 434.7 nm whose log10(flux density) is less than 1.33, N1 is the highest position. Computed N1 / 433.972 nm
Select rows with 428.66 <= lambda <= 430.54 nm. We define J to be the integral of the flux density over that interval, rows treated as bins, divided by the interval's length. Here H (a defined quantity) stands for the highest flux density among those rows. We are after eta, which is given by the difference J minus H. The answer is -8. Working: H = 28.79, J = 20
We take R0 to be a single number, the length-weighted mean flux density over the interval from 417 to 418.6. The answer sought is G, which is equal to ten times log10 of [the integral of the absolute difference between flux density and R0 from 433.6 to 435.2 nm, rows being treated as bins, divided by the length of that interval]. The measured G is 6.0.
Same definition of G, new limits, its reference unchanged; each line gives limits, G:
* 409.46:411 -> 6.3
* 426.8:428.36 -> 7.3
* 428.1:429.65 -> 6.7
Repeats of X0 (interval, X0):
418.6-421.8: 420.109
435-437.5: 435.775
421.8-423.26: 422.048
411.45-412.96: 411.967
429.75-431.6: 431.283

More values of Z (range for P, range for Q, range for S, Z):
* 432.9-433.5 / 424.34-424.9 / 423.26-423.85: -230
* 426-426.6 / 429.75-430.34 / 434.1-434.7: 126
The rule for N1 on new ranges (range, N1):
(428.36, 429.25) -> 429.202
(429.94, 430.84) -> 430.588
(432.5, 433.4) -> 432.576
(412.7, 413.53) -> 413.297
